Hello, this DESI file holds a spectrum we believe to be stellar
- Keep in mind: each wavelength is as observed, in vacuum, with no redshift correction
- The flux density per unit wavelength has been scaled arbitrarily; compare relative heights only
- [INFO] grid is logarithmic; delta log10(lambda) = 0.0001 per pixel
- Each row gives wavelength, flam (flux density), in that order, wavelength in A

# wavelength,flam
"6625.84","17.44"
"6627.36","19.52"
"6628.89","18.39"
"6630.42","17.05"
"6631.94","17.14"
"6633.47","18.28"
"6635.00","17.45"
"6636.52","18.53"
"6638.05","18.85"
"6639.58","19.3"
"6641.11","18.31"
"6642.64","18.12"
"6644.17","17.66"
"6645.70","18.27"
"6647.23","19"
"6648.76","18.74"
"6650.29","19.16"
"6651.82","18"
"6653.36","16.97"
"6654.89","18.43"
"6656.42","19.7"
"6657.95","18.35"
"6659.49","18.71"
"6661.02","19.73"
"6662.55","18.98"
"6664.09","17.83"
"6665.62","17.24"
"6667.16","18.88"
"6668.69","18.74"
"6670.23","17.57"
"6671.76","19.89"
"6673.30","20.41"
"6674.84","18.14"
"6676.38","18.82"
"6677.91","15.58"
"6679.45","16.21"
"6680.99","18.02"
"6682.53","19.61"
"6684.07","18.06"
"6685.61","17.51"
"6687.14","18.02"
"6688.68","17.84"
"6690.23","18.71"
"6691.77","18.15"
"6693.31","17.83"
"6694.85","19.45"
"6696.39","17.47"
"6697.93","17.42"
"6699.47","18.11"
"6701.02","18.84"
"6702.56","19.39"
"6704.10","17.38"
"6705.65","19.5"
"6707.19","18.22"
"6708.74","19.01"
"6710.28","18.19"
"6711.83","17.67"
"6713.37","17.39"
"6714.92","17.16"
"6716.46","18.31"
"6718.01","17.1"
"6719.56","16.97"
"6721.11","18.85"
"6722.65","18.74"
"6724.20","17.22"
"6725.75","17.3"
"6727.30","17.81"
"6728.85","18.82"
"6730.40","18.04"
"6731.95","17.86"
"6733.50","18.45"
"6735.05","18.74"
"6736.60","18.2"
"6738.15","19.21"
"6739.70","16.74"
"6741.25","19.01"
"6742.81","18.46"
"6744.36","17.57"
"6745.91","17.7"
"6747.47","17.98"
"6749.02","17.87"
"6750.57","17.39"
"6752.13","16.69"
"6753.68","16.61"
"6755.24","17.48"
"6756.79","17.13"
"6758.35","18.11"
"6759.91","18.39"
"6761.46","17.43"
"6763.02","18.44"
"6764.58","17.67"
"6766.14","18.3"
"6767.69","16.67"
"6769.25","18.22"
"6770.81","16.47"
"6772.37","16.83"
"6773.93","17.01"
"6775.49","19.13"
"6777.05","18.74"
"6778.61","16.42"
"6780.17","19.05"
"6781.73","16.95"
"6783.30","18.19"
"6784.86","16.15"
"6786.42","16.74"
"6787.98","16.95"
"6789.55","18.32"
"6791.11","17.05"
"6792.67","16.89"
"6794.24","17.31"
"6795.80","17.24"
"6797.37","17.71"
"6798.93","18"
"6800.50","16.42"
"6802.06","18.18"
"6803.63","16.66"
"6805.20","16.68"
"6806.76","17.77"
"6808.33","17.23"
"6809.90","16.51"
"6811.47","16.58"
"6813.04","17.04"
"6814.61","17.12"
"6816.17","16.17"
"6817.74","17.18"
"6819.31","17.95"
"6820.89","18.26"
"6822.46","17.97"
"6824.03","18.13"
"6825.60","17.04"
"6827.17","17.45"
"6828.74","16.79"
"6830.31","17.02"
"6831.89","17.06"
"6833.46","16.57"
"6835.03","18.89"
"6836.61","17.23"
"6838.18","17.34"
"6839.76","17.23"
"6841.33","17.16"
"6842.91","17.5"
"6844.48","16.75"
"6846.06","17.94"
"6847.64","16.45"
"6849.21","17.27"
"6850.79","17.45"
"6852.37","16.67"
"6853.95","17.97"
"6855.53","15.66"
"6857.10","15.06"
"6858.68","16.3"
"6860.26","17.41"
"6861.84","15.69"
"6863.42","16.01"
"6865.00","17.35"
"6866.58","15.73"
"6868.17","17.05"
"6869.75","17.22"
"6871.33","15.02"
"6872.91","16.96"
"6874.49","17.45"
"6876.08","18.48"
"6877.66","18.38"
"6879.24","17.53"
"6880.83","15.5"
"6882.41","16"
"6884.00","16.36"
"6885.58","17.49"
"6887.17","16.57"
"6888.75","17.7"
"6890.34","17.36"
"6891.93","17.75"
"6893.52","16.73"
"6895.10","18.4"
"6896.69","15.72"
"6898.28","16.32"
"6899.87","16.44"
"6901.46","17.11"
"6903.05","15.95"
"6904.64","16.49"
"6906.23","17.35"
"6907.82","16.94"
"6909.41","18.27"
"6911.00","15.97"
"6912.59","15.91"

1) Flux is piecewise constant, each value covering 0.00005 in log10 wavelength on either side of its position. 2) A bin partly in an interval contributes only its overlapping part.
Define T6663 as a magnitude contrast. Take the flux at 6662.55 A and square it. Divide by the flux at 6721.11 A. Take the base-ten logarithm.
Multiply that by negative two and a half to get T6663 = -3.20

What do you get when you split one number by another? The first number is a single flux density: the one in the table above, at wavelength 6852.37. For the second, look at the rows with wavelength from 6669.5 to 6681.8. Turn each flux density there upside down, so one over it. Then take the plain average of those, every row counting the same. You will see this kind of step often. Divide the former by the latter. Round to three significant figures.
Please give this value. 299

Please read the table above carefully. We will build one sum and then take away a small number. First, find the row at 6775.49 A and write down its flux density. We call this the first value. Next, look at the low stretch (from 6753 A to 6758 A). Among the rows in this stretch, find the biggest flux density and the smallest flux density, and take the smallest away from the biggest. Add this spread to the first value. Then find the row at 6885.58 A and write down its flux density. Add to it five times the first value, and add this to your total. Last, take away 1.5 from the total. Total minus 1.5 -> 132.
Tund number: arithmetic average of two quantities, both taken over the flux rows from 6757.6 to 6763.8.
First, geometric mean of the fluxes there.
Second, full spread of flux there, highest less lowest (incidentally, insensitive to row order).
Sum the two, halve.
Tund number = 9.5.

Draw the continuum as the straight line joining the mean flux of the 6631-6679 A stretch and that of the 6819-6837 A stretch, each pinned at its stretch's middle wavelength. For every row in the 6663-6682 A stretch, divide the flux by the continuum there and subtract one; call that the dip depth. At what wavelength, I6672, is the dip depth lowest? 6677.91 A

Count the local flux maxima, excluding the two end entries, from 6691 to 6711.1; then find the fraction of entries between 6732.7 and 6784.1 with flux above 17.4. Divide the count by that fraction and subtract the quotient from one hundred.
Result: 94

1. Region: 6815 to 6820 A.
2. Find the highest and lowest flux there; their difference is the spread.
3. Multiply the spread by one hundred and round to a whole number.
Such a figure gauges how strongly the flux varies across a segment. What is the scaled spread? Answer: 178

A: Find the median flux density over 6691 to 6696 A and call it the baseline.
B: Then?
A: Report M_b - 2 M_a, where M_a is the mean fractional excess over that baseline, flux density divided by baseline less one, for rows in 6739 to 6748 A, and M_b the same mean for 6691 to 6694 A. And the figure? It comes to 0.02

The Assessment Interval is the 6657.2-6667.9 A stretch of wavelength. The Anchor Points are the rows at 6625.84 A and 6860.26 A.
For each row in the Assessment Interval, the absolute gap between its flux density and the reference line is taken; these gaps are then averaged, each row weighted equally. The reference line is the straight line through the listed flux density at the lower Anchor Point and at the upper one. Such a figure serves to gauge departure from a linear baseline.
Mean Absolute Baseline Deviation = 1.15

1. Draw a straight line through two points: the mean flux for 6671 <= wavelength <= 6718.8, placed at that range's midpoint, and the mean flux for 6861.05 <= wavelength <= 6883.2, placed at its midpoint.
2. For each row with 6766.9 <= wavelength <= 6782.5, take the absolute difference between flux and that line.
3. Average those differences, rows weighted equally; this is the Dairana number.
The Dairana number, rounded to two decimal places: 0.99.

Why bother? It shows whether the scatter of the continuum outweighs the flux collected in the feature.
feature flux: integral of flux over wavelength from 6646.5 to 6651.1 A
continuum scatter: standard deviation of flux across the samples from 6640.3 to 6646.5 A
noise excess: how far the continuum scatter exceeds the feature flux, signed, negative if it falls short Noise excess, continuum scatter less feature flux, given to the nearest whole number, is -87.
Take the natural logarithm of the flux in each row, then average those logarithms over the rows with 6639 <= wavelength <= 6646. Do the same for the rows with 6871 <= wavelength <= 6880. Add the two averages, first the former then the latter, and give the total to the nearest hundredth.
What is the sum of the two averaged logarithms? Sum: 5.76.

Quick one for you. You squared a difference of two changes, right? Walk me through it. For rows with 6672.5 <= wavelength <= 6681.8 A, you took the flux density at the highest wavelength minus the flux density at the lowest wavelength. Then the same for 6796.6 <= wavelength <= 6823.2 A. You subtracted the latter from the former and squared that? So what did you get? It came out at 7.0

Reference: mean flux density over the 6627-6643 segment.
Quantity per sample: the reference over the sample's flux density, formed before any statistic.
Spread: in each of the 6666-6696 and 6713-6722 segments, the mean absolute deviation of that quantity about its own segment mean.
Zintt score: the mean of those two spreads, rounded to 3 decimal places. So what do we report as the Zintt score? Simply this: 0.042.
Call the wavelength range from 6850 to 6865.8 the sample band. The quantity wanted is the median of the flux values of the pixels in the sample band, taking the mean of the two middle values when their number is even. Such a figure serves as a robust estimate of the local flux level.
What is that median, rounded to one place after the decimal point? 16.5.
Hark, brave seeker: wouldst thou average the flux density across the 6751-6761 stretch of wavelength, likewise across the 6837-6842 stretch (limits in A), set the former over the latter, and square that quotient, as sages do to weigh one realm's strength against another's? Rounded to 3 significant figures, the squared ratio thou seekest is 1.02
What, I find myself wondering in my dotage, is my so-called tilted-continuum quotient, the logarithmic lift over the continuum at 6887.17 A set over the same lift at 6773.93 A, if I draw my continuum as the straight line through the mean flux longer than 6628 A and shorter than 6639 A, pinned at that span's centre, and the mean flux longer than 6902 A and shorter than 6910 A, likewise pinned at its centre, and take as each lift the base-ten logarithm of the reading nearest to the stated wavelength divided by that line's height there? 1.1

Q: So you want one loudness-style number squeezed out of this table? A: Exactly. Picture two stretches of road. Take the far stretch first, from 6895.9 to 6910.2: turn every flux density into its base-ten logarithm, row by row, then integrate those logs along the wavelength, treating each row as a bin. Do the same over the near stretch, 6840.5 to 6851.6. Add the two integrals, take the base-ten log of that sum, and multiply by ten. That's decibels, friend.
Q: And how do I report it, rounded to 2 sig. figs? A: 15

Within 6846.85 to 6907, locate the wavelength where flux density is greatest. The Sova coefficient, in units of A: 6876.08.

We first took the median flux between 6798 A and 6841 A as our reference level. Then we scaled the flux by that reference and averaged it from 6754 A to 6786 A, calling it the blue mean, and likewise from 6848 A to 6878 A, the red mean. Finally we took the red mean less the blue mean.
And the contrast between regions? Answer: -0.049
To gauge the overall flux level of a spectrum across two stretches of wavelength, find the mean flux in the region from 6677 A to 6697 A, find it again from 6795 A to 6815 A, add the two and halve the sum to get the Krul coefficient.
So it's 17.5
